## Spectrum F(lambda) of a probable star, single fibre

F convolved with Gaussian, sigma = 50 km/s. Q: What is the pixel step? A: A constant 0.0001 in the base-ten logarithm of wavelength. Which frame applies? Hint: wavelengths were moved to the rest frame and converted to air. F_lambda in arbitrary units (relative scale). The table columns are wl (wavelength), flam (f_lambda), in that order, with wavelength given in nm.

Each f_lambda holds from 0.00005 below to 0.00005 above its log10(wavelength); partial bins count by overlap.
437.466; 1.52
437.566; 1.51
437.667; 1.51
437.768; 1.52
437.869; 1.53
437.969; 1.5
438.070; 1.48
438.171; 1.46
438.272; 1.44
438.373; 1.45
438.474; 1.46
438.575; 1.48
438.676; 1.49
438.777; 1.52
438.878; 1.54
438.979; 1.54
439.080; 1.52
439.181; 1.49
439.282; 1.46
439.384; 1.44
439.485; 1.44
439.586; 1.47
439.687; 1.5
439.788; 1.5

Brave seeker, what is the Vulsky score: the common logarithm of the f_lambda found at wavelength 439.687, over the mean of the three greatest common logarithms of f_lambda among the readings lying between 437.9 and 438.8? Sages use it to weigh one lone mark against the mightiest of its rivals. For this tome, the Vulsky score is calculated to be 0.99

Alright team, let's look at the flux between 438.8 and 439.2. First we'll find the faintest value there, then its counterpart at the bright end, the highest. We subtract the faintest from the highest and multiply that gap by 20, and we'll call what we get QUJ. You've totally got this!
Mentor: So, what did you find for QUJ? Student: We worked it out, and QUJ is 1.0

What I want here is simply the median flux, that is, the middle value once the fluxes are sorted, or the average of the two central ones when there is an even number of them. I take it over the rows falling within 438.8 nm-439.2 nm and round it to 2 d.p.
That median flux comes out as 1.53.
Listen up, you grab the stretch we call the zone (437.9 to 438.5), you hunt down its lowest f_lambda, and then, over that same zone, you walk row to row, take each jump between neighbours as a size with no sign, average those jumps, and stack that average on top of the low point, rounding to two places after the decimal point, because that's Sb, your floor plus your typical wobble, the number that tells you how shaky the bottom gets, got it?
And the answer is 1.46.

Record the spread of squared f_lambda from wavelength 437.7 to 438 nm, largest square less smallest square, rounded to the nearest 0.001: 0.091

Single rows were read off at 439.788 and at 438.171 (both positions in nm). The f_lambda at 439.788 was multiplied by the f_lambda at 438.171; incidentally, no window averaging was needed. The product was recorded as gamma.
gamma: 2.19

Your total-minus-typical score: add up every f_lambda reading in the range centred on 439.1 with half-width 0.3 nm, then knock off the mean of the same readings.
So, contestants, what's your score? 7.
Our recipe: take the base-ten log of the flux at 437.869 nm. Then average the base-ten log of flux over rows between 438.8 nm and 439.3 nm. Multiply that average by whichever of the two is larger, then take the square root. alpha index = 0.182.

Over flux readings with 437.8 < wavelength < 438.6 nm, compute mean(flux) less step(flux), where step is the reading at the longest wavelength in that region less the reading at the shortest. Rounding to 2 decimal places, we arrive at 1.53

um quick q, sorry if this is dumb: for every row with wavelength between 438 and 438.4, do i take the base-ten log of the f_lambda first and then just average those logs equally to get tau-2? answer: 0.164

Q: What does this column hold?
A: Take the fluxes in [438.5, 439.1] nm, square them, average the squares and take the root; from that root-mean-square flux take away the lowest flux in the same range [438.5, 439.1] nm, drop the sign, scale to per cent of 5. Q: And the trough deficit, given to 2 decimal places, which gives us 0.70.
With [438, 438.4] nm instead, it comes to 0.35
